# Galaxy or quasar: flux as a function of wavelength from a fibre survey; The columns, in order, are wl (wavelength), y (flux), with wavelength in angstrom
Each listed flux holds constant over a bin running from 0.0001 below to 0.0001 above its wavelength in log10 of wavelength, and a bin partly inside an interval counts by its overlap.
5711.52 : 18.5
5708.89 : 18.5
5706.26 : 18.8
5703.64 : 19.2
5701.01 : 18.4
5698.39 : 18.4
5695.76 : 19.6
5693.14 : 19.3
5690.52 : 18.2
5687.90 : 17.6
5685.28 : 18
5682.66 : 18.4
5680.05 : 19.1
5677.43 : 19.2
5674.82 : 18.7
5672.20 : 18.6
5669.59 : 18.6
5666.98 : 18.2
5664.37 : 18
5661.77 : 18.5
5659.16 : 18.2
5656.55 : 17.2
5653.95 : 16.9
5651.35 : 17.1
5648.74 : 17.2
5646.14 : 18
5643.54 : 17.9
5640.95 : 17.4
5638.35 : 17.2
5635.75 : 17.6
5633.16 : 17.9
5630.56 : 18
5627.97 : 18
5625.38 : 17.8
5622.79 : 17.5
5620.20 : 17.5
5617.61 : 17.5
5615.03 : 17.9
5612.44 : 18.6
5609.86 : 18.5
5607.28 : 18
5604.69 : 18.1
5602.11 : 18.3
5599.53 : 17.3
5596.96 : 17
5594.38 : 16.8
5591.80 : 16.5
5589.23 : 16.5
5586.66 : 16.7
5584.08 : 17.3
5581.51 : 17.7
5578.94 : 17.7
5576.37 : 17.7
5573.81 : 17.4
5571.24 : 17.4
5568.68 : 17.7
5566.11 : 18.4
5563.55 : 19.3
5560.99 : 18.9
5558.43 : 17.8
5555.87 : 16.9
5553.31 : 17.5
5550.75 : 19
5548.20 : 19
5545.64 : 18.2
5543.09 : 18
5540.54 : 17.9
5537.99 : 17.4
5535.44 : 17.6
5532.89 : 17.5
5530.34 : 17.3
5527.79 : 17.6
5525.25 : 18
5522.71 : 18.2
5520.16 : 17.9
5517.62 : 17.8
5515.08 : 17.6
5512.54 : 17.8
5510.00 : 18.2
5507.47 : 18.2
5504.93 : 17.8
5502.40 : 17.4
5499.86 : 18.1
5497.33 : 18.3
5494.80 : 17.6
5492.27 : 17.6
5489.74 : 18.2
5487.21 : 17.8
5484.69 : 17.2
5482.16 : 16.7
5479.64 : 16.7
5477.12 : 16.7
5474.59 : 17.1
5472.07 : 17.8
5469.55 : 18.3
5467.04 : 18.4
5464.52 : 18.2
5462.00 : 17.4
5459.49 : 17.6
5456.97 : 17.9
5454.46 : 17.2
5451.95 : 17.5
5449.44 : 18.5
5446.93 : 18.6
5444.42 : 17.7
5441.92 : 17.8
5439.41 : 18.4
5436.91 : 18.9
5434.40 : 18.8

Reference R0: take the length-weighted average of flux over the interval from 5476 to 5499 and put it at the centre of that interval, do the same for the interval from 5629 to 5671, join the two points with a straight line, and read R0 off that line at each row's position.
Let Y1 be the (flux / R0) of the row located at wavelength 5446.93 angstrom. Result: 1.07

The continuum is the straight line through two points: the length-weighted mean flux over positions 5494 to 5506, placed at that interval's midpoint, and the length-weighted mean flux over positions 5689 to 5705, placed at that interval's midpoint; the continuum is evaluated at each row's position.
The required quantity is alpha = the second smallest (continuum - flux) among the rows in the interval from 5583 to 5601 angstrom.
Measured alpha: 1.1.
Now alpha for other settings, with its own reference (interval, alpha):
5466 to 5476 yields -0.6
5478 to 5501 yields -0.4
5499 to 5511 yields -0.3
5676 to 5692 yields -0.3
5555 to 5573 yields -0.7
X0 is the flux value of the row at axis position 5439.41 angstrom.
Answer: 18.4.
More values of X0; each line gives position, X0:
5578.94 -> 17.7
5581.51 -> 17.7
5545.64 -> 18.2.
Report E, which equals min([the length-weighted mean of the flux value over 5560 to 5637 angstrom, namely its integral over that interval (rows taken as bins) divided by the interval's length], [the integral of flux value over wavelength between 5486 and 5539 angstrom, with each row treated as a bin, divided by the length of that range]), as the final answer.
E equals 17.7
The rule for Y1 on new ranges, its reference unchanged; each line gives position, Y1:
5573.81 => 0.99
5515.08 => 1.01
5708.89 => 1.04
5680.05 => 1.07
